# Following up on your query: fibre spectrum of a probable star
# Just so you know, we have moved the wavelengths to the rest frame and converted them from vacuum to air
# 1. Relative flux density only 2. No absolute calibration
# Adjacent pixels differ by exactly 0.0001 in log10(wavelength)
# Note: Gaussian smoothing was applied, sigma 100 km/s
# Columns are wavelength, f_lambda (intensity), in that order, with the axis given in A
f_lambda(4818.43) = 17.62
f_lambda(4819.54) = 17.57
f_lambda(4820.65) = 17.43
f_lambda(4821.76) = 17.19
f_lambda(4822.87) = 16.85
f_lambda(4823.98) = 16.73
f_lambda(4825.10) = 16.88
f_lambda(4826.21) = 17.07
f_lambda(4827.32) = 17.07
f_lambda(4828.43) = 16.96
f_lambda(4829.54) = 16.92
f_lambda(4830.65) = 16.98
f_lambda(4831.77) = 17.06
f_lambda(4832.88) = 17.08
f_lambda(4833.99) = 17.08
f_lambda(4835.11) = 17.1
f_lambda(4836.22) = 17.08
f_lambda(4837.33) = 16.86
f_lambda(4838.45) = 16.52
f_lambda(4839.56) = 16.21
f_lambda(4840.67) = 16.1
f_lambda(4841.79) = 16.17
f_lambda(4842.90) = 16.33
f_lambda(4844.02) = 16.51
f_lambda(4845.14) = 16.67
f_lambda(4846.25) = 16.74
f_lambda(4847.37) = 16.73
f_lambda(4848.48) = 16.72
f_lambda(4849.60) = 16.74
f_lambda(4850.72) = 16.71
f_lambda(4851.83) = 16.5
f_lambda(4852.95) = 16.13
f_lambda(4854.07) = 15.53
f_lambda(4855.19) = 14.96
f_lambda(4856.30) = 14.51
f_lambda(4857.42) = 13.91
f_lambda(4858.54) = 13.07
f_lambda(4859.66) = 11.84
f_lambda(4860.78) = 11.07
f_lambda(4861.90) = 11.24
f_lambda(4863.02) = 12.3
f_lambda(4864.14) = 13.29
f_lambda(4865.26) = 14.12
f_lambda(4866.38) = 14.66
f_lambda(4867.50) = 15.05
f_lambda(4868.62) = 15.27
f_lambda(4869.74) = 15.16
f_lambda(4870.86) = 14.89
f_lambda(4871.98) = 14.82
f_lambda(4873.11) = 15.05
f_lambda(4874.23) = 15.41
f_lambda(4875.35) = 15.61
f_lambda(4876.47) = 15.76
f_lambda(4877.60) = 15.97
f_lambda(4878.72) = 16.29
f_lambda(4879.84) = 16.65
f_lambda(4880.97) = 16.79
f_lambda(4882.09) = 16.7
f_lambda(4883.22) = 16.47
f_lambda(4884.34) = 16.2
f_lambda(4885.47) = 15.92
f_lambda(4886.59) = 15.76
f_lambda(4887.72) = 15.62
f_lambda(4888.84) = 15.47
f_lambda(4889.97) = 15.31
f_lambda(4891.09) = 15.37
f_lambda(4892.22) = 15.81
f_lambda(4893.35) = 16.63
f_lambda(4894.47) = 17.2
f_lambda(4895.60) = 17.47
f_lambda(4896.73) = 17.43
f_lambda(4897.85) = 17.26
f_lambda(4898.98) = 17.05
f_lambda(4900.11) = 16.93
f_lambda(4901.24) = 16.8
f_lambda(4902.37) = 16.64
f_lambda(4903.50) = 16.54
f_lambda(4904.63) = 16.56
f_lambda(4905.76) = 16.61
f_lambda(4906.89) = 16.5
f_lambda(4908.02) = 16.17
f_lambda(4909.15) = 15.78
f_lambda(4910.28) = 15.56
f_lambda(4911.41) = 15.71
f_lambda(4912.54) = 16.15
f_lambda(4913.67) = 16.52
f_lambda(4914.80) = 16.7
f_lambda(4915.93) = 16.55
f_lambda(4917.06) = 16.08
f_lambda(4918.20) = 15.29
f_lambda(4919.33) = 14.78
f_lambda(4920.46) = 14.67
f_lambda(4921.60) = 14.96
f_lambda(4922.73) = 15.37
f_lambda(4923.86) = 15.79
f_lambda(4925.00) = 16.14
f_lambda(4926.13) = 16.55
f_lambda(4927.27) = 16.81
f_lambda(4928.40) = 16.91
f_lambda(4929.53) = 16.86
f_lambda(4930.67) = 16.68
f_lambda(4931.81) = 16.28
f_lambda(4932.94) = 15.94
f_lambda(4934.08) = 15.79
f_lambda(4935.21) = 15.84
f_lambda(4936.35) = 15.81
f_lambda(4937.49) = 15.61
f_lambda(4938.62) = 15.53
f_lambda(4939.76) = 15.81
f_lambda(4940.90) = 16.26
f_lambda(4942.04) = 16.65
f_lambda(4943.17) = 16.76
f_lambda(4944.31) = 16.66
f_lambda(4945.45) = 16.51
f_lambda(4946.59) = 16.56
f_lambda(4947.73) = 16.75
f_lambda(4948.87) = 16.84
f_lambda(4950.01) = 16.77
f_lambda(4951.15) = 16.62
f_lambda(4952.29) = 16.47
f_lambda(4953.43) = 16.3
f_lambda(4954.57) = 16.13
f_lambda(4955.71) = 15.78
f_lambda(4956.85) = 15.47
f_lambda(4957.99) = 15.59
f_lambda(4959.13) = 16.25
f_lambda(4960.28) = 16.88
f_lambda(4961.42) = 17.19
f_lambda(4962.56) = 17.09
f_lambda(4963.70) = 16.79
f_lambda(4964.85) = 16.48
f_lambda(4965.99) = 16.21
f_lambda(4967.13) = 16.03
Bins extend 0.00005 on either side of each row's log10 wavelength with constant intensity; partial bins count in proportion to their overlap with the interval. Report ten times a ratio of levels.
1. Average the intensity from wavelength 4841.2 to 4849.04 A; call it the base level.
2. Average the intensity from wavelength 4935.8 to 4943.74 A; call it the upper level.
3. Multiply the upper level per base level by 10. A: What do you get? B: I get 9.7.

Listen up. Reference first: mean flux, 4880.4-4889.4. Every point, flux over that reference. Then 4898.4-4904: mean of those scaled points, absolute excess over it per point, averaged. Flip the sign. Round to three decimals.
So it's -0.010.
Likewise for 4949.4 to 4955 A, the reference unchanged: -0.012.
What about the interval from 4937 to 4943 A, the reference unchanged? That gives -0.024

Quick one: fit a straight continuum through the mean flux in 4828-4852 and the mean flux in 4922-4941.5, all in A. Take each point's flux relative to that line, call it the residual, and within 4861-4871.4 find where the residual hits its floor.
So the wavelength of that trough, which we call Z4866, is 4861.90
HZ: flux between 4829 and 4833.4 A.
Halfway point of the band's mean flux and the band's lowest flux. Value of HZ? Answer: 17.0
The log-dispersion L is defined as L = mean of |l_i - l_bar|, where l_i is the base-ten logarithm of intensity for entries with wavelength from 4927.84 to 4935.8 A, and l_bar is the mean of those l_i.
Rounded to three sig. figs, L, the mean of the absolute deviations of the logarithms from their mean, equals 0.0111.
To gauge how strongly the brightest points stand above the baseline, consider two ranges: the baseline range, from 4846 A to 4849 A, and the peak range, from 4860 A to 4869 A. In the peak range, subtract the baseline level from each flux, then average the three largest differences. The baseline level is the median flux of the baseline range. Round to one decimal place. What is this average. -1.7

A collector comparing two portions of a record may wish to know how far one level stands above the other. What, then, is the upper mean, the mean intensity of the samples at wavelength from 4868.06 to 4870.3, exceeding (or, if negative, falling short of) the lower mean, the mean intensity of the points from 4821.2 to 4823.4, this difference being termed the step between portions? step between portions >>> -1.8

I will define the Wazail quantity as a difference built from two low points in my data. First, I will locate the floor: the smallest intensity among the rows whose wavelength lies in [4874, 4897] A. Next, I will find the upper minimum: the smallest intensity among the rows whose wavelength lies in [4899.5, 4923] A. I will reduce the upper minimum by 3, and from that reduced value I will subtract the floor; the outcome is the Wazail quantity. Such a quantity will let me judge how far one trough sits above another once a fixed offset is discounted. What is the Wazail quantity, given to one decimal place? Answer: -3.6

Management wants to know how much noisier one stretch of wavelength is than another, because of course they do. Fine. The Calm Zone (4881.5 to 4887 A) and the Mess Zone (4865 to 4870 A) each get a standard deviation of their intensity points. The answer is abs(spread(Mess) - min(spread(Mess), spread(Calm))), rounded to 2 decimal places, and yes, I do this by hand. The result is 0.08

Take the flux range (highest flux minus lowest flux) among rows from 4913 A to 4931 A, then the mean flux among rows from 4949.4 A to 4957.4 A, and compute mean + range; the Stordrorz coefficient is 18.5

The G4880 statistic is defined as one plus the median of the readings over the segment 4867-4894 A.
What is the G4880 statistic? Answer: 16.7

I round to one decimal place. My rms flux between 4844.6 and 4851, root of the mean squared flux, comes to 16.7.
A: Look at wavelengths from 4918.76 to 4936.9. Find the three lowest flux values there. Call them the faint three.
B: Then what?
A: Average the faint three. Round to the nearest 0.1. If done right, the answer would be 14.8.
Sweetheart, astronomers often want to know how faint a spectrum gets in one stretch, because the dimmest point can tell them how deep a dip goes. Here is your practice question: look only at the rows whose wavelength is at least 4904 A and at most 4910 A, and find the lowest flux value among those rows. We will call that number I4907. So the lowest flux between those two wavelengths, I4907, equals 15.78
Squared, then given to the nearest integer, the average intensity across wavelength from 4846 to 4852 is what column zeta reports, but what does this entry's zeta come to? 279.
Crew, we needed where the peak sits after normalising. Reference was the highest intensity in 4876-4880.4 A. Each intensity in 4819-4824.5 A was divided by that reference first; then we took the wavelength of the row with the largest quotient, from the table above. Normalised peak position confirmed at 4819.54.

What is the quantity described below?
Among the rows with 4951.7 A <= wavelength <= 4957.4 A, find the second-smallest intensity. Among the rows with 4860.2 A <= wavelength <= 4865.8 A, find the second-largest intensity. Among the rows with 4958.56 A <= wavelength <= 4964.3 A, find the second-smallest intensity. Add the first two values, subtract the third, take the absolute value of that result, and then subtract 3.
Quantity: 9.3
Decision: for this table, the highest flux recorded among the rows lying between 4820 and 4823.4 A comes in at 17.43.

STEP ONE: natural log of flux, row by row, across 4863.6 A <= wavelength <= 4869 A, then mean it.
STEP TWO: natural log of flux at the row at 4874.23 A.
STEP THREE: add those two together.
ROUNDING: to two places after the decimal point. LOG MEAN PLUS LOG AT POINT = 5.41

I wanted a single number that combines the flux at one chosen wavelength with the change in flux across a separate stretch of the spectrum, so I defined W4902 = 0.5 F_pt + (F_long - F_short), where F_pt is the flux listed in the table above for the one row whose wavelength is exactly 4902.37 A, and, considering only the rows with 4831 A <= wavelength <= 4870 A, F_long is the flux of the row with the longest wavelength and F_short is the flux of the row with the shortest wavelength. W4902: 6.4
